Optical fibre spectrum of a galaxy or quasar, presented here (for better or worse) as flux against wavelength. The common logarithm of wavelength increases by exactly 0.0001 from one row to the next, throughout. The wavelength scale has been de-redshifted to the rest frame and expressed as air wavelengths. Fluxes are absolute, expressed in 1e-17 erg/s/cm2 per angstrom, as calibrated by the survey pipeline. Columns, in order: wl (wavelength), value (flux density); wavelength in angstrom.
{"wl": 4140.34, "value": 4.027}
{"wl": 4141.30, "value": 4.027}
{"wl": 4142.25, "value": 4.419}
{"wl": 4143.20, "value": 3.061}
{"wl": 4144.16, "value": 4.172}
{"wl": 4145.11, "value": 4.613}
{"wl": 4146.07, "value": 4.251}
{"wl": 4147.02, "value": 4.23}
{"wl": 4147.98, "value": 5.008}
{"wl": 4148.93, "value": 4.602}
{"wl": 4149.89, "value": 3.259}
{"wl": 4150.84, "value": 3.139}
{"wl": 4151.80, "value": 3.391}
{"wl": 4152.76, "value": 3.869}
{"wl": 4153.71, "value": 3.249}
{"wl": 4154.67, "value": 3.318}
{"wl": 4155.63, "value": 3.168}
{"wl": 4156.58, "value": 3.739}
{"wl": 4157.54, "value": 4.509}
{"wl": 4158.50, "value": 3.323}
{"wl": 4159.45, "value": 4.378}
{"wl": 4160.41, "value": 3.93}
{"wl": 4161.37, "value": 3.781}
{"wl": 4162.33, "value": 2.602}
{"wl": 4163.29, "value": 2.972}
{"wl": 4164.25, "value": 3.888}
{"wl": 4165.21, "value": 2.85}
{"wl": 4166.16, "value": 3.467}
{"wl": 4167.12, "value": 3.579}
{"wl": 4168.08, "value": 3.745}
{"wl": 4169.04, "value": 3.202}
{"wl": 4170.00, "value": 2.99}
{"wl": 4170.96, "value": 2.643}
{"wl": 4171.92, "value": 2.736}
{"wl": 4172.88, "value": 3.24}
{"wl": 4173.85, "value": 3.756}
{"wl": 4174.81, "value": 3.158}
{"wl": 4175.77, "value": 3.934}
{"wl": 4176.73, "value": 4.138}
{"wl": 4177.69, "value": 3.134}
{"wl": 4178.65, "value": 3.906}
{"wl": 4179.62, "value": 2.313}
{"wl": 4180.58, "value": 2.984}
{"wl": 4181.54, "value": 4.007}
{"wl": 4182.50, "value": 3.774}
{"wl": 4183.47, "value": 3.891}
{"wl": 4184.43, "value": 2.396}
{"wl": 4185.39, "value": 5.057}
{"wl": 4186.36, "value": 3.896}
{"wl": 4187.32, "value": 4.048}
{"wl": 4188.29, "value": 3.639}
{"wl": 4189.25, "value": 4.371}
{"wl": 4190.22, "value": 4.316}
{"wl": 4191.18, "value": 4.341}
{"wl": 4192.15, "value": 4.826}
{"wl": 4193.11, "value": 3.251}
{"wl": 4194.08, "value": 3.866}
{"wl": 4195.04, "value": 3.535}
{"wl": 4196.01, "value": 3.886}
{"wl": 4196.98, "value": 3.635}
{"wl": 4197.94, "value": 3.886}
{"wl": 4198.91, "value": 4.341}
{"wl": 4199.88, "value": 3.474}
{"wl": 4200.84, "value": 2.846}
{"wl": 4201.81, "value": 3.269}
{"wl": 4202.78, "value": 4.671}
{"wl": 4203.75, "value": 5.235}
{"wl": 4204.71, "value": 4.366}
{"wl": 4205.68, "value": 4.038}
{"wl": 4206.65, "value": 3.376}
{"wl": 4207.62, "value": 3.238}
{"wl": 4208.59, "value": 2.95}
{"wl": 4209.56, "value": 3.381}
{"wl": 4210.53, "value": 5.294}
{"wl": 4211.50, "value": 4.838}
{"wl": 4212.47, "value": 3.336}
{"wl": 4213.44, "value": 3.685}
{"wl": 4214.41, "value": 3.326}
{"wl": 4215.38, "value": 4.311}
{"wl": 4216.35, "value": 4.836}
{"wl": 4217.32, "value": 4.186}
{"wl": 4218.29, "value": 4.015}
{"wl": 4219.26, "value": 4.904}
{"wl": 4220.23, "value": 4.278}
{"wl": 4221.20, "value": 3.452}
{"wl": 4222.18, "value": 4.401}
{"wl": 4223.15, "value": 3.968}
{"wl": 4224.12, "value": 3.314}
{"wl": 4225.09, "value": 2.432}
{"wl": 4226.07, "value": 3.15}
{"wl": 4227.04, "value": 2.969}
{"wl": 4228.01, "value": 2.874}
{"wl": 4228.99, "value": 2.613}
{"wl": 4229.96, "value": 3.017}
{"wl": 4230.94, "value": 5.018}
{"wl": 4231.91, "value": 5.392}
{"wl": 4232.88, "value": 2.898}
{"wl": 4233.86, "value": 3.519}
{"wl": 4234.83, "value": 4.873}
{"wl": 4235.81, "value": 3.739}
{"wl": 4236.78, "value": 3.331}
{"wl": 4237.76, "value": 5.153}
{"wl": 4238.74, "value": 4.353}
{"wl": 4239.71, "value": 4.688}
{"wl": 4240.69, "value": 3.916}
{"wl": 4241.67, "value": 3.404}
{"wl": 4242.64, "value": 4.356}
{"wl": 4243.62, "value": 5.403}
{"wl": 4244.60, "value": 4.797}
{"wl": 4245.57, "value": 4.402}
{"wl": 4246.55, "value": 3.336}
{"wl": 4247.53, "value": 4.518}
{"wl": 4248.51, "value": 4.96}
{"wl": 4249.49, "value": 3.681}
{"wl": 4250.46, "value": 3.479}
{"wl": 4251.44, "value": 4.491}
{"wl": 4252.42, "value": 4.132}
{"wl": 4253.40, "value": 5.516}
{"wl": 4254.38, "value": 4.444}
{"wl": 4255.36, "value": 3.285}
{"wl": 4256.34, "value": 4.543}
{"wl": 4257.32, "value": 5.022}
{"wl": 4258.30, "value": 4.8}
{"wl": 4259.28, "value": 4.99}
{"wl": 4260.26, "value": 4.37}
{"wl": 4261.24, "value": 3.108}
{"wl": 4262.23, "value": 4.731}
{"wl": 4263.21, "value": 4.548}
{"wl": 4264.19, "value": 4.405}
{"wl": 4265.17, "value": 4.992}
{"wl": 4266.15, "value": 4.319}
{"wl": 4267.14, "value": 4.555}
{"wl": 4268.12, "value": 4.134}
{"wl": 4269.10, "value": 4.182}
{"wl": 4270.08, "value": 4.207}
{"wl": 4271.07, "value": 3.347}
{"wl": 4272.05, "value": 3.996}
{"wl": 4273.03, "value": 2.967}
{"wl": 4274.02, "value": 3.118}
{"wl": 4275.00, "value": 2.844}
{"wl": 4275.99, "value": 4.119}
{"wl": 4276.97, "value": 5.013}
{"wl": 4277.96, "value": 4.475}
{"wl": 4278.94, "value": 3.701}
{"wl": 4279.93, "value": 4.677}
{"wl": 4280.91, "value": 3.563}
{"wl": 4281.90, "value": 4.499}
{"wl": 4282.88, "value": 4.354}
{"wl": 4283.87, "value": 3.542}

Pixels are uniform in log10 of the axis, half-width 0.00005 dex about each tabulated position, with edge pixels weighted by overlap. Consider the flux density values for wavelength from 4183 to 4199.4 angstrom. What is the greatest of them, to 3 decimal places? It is 5.057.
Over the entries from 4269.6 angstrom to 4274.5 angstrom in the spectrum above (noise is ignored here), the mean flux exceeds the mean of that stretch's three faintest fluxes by 0.38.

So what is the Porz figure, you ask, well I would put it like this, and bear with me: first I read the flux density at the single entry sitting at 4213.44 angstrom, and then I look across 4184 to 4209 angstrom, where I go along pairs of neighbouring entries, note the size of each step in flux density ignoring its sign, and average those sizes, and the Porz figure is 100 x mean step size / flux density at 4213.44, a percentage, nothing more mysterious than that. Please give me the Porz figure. 17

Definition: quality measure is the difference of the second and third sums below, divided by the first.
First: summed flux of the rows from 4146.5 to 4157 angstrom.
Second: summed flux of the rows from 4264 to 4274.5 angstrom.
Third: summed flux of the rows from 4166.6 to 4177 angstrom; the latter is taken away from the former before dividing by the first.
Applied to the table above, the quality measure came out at 0.17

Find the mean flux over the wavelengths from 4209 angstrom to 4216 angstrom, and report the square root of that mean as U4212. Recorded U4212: 2.01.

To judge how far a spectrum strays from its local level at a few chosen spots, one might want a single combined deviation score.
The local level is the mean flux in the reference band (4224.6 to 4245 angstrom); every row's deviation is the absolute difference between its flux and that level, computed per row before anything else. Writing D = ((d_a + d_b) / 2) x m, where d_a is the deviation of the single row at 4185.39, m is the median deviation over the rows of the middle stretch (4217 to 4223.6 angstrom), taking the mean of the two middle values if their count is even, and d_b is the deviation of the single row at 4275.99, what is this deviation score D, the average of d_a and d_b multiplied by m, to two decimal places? 0.26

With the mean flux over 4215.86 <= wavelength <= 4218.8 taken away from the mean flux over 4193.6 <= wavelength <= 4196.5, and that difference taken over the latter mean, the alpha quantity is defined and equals -0.16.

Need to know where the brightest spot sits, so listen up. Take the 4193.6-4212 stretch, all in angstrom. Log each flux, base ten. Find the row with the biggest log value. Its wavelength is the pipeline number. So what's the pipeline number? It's 4210.53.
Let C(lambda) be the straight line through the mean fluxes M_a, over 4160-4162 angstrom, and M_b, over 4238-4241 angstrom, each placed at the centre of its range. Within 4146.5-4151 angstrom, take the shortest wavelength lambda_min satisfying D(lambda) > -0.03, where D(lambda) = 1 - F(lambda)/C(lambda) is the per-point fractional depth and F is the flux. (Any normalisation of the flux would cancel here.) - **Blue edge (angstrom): 4149.89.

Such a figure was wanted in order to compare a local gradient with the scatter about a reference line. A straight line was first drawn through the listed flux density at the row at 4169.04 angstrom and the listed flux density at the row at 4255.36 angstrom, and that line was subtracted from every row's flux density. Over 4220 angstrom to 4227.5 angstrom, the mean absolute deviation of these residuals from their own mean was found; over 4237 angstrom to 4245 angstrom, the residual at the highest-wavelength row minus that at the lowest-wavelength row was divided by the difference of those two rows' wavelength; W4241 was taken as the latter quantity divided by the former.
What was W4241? -0.10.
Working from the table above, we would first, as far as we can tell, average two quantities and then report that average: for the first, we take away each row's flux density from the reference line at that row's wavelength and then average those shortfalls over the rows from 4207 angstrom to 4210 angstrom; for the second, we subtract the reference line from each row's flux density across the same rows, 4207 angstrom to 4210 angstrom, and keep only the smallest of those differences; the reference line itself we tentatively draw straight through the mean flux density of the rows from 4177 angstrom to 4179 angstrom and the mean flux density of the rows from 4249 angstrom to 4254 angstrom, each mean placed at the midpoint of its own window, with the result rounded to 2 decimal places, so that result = -0.12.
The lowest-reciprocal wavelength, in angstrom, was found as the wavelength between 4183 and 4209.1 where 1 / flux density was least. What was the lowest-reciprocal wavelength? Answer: 4203.75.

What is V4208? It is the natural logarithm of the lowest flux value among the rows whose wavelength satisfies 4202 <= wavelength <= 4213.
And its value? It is 1.08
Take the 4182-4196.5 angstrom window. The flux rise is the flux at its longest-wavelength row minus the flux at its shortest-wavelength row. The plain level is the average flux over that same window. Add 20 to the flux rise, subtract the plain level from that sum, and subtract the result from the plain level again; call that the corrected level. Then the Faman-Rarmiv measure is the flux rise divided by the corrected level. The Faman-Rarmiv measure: -0.009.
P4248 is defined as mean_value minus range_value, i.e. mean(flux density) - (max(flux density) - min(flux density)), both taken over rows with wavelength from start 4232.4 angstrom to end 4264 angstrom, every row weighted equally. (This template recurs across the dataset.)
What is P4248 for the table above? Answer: 1.66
